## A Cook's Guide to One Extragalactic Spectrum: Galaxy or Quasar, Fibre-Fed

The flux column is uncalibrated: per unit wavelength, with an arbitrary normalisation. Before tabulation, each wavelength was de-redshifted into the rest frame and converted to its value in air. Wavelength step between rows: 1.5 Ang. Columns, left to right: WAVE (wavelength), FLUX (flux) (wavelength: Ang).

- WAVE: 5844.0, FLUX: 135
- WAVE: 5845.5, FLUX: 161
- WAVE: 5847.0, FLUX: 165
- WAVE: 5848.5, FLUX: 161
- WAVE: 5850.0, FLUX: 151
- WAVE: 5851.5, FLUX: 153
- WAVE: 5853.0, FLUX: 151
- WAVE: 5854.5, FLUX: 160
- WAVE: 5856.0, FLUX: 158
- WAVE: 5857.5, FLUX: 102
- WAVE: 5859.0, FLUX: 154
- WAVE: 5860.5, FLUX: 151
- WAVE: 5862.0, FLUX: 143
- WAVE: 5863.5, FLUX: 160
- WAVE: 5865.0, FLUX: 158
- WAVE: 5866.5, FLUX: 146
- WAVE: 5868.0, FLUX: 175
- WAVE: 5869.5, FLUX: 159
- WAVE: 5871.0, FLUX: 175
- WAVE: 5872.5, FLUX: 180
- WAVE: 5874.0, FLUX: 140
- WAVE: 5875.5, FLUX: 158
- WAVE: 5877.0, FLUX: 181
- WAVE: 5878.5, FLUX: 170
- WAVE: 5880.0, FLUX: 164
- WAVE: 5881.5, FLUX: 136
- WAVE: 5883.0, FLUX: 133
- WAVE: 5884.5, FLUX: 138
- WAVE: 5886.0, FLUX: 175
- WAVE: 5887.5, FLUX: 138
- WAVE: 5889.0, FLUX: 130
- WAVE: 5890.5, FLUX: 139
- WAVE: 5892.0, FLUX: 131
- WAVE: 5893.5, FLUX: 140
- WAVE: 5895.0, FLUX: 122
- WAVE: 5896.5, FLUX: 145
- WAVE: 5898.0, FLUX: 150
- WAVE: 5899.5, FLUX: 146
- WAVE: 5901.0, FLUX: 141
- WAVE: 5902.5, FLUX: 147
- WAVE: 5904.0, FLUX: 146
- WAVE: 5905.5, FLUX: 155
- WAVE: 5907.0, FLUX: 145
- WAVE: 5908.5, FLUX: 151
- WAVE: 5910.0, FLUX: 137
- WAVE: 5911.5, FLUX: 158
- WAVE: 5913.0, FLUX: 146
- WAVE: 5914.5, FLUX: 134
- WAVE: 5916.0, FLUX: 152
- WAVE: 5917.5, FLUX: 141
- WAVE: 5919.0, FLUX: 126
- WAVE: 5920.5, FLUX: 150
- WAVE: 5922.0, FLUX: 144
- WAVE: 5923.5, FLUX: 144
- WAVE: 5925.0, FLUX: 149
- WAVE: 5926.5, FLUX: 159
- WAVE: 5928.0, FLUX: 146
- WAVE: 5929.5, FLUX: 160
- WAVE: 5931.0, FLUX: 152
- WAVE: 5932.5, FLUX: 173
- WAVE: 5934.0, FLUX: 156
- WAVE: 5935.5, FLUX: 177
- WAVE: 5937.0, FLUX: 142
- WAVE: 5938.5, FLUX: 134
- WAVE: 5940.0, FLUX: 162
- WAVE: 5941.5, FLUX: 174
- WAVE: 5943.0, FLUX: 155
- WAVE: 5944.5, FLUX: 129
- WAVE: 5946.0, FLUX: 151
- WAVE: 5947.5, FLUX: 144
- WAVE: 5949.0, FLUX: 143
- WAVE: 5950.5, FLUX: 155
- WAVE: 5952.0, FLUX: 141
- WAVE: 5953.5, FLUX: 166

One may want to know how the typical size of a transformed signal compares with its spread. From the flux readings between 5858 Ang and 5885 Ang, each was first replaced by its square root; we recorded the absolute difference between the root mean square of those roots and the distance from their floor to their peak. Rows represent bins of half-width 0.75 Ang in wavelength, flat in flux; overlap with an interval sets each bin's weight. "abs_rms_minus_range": 10.60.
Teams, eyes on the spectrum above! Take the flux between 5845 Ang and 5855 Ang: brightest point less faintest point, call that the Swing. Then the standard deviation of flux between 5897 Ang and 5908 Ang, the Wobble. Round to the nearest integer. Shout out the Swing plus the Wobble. 18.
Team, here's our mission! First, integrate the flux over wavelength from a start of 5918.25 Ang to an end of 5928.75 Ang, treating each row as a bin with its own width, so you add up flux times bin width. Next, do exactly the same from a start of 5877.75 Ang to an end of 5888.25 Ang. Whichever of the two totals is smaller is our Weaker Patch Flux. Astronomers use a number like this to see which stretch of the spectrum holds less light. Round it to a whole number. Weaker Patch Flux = 1527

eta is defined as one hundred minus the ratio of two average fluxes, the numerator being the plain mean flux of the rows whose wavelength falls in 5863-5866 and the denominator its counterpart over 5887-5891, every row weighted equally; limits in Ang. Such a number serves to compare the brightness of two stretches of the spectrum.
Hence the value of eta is 98.8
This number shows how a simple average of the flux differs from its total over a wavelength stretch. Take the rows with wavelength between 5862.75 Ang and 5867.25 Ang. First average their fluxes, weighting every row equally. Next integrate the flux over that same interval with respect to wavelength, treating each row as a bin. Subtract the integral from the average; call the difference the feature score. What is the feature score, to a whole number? -541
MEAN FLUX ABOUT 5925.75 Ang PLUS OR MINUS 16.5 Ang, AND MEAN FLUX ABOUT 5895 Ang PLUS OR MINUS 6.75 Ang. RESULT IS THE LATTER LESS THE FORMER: -13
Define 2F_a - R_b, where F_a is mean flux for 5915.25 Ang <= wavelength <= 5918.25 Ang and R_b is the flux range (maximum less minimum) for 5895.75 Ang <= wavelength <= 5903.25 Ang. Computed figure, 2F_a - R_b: 284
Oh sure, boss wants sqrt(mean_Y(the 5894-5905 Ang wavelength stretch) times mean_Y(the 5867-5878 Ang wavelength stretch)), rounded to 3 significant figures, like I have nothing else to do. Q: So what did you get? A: 154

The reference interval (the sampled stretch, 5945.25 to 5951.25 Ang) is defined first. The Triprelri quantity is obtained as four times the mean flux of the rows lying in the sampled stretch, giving 593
